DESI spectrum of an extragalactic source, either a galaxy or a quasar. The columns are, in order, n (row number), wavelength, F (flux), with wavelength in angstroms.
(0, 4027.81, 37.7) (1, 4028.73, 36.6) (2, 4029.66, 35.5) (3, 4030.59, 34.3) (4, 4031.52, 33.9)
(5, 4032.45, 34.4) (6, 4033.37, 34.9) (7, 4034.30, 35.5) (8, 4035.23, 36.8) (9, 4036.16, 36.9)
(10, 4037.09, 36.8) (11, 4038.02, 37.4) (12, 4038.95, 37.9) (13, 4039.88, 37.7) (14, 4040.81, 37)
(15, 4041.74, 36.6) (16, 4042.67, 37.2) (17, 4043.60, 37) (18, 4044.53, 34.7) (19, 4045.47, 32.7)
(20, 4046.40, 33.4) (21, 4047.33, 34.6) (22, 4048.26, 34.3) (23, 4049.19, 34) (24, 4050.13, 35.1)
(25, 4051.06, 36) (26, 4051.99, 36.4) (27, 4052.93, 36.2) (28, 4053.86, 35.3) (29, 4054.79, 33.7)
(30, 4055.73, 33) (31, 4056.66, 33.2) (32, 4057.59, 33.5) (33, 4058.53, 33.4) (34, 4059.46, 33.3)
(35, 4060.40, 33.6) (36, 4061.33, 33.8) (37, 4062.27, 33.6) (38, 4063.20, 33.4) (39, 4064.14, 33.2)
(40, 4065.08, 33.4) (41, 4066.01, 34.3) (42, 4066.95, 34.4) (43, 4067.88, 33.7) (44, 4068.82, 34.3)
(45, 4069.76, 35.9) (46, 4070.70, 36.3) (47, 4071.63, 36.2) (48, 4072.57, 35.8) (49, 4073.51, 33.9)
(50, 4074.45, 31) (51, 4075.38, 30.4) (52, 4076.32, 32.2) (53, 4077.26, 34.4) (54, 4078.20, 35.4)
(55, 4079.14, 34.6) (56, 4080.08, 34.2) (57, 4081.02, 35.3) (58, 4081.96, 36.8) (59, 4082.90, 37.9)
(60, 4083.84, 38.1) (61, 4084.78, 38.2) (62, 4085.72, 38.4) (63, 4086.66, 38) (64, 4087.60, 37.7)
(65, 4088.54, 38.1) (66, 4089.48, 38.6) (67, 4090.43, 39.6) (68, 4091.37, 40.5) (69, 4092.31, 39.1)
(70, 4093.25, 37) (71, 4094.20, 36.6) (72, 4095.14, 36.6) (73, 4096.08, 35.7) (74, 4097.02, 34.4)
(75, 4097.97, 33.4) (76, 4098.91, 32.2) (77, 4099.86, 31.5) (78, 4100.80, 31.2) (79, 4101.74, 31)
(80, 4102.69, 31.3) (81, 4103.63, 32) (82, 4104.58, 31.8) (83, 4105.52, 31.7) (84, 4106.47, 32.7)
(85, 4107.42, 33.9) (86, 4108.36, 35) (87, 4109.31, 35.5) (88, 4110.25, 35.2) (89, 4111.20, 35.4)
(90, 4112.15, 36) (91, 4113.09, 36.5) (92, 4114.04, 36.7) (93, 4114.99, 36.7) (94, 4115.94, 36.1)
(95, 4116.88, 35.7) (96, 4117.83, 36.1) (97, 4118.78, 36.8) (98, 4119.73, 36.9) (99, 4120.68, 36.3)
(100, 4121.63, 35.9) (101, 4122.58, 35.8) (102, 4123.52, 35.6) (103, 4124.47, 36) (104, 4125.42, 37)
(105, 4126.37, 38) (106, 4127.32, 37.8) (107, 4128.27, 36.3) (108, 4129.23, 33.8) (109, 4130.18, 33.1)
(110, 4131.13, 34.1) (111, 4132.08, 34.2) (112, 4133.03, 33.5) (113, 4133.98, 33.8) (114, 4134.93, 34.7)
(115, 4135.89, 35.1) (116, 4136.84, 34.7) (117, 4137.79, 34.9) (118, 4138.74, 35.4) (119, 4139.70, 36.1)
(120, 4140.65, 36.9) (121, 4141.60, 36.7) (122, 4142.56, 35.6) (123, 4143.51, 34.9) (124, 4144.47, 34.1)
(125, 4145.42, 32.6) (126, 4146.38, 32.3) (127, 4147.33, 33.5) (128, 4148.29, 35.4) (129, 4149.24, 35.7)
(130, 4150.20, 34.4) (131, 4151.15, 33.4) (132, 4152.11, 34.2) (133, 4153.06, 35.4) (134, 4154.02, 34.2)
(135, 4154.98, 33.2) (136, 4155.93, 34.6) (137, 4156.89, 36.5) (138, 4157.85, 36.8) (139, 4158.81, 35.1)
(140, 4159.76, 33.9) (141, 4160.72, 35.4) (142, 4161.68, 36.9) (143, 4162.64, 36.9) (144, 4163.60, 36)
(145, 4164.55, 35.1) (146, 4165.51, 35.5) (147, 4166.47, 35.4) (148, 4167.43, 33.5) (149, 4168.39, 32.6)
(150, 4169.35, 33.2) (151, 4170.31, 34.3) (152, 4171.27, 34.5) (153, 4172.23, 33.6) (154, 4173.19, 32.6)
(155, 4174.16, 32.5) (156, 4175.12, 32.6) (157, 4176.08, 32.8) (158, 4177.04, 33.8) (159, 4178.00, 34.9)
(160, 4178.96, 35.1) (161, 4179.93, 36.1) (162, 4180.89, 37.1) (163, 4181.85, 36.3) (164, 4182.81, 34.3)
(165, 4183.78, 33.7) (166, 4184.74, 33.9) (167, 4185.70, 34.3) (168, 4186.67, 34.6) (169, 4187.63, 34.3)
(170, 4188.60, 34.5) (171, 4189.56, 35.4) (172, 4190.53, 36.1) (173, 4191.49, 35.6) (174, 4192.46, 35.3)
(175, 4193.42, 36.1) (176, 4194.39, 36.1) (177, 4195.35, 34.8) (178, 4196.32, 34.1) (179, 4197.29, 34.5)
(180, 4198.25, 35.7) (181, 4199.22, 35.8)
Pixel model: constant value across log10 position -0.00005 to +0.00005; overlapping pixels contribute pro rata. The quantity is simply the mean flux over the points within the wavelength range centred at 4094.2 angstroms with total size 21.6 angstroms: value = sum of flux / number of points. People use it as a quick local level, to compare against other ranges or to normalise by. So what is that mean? 35.7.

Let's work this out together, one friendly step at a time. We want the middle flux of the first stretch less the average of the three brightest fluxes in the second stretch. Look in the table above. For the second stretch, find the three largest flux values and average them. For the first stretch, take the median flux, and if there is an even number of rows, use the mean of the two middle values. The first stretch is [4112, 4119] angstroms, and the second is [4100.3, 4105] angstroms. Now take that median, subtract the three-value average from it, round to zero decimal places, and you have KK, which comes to 5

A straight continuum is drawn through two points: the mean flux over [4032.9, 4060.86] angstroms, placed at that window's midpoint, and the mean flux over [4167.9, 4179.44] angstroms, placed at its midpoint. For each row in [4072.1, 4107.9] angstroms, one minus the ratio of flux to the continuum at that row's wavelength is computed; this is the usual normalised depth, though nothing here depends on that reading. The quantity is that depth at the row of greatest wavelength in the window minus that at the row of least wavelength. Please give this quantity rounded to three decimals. 0.041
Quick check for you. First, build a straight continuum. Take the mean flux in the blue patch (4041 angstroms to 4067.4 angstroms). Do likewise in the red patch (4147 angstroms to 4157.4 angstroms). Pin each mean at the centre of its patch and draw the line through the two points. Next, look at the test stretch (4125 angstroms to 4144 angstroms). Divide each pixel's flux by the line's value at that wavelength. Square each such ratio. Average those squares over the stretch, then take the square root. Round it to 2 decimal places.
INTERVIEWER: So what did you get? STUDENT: 1.02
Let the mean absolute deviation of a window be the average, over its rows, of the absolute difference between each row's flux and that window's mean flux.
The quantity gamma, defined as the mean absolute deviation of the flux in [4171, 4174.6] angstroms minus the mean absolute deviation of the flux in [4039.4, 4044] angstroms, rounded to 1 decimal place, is 0.5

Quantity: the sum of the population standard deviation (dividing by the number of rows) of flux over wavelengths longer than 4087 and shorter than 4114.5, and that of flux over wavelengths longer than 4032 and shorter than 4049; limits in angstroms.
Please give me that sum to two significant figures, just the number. 4.3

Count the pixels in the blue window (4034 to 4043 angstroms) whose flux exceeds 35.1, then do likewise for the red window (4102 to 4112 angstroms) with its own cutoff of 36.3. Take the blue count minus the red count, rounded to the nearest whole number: 10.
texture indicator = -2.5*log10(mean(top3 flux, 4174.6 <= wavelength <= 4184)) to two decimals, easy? -3.91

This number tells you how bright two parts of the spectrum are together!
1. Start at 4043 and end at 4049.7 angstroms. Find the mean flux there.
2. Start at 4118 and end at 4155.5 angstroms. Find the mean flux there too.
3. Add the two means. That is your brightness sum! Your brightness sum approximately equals 69.5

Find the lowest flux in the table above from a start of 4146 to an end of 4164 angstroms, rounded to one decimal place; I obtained 32.3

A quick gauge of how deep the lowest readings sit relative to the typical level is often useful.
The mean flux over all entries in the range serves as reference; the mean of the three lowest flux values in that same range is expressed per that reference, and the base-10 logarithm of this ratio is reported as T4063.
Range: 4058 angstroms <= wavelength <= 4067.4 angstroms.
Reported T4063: -0.004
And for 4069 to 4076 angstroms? -0.032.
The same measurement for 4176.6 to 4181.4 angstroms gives -0.010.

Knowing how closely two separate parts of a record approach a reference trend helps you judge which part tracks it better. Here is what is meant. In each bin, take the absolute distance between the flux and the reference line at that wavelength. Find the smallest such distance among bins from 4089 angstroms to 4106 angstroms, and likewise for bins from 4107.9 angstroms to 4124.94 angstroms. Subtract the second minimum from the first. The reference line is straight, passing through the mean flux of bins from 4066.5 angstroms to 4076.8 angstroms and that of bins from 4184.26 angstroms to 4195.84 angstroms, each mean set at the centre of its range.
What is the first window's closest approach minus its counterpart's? -0.50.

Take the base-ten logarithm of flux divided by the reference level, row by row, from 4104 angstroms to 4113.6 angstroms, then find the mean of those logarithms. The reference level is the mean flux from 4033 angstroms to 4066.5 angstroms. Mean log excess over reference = -0.008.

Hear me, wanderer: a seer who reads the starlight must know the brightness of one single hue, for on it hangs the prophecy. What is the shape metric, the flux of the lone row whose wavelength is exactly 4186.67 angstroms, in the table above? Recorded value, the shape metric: 34.6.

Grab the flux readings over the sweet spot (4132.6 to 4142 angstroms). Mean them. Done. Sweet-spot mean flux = 35.2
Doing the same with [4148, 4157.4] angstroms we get 34.7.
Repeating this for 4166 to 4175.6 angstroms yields 33.5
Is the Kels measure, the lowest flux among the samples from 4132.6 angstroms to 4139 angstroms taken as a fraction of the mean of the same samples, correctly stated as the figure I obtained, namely 0.97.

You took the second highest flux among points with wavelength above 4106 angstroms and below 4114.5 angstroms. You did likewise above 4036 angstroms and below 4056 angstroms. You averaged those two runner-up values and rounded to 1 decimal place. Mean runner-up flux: 37.1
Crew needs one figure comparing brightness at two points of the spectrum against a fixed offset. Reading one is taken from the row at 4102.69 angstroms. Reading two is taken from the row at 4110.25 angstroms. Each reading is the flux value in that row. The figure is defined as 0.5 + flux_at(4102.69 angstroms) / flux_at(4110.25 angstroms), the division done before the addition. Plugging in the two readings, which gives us 1.39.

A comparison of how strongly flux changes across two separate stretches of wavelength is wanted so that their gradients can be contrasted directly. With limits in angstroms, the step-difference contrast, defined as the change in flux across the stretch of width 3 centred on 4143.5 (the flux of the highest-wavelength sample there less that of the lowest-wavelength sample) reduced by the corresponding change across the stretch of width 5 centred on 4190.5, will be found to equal -2.3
